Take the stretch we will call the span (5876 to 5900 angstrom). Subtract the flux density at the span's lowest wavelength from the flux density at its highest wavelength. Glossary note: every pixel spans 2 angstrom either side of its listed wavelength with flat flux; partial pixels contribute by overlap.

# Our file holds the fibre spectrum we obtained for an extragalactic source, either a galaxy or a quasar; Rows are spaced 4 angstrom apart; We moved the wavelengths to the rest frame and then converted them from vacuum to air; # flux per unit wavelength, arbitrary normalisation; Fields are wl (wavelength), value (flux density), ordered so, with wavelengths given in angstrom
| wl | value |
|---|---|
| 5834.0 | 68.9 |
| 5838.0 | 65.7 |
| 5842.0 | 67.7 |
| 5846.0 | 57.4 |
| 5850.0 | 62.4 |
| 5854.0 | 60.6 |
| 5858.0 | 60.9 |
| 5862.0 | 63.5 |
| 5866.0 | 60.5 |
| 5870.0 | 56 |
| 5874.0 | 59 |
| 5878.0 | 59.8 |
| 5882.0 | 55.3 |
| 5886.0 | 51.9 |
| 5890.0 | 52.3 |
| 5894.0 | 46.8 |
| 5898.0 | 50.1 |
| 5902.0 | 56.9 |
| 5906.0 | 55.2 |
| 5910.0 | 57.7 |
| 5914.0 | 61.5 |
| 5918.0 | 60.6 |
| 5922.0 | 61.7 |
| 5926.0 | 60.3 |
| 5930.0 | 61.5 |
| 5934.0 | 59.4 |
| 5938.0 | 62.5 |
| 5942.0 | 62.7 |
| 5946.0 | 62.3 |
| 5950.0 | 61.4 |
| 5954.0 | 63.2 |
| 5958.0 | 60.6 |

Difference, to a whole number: -10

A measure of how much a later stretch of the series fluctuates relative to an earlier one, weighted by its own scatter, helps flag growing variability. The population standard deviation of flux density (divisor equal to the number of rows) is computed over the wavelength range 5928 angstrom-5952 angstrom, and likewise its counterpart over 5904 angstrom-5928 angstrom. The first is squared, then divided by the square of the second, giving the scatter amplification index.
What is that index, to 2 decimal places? 0.23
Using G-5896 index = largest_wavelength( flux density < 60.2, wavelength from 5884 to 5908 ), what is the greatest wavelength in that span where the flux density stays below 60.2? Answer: 5906.0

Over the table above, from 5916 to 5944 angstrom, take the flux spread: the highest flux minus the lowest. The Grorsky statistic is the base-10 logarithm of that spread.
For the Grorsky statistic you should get 0.52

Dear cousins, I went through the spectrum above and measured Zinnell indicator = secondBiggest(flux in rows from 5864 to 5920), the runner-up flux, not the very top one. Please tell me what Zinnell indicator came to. 60.6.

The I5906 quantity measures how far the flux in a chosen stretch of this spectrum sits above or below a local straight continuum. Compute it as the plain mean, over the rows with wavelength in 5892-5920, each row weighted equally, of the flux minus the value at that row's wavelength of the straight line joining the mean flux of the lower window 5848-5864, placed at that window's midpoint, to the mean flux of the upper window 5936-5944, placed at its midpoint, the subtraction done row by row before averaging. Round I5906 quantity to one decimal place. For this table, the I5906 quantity -6.8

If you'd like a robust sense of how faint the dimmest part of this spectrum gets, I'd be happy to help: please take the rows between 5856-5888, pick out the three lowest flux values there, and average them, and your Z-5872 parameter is 54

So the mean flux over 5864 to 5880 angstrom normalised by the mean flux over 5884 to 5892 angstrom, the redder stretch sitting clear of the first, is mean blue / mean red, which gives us 1.13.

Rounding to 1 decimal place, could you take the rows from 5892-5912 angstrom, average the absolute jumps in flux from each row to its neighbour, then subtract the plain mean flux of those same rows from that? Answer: -49.8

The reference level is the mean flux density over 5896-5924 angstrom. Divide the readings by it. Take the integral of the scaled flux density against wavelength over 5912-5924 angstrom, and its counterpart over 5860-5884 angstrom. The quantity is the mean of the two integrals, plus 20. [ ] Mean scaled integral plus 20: 39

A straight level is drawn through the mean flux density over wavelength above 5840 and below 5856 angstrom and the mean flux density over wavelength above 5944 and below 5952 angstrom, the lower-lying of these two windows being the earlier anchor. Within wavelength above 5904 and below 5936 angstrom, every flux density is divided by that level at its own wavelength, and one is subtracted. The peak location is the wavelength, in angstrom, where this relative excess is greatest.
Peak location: 5922.0 angstrom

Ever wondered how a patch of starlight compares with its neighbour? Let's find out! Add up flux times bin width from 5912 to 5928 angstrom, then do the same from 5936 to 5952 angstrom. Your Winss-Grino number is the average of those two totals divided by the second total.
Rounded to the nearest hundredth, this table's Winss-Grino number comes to 0.99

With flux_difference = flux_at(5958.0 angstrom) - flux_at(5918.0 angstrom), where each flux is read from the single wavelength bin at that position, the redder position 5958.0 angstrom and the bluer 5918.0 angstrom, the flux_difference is 0.0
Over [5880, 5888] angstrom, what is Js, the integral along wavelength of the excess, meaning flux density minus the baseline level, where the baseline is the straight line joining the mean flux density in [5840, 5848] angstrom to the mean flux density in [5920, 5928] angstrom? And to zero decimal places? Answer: -65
